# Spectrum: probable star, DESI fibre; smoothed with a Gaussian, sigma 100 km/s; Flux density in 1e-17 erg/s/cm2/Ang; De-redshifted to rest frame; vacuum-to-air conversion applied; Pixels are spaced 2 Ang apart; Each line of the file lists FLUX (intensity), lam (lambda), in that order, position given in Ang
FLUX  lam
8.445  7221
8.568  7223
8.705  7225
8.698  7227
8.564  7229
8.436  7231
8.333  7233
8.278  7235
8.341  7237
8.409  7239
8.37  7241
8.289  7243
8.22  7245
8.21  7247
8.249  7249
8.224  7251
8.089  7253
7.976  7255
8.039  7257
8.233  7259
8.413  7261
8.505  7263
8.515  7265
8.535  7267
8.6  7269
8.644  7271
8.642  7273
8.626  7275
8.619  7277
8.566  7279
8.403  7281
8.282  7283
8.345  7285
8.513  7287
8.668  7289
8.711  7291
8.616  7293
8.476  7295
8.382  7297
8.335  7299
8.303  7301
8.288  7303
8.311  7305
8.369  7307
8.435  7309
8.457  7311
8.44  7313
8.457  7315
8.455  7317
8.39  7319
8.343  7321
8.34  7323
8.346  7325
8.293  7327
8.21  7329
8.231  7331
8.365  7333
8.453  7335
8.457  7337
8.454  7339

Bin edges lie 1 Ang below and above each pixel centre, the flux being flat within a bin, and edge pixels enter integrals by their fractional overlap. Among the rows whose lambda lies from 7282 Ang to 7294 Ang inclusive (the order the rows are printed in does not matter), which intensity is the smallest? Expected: 8.282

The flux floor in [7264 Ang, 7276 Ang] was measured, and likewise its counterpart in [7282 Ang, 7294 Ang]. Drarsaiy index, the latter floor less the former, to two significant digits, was -0.23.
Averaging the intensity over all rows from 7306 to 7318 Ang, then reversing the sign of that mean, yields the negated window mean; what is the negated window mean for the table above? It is -8.44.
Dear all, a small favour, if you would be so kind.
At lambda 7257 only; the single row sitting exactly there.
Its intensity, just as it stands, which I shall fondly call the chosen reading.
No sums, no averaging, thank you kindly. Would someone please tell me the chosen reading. 8.039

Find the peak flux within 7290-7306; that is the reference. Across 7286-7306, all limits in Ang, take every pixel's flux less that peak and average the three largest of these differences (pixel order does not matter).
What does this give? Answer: -0.05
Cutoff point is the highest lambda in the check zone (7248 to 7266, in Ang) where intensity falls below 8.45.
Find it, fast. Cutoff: 7261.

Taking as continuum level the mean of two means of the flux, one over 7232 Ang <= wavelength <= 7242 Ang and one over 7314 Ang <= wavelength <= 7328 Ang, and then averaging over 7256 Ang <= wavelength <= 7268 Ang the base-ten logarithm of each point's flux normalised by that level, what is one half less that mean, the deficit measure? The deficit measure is 0.499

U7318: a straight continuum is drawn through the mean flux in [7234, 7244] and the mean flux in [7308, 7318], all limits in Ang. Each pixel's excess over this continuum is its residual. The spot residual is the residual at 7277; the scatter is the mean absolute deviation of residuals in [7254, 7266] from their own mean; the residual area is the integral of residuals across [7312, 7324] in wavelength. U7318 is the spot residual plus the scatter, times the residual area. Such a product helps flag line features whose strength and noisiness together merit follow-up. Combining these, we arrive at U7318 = -0.26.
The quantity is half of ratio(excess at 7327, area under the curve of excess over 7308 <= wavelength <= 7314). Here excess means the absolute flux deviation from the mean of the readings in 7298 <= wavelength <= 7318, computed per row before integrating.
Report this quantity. 0.13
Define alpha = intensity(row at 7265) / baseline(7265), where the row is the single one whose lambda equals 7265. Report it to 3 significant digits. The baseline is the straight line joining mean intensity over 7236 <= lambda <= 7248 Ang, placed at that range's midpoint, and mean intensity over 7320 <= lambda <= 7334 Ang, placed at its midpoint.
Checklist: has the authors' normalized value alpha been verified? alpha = 1.03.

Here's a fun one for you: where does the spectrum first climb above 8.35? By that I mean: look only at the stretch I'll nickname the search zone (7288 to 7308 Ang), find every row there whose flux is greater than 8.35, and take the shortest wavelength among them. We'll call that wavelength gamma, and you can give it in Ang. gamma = 7289 Ang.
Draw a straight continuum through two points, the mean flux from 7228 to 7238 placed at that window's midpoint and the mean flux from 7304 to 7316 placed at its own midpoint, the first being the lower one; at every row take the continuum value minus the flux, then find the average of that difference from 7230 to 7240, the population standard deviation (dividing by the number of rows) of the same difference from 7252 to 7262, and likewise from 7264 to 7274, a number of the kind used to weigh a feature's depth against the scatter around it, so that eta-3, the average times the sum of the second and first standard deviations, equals 0.007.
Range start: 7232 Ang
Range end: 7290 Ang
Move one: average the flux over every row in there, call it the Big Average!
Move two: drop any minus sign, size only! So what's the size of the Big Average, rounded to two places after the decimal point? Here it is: 8.38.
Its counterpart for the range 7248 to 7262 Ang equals 8.17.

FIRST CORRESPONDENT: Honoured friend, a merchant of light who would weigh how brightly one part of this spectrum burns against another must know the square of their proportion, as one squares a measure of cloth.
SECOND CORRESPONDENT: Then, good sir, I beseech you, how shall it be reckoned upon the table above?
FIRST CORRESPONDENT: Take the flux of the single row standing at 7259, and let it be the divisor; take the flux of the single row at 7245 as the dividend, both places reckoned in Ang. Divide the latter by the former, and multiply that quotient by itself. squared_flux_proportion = 1.00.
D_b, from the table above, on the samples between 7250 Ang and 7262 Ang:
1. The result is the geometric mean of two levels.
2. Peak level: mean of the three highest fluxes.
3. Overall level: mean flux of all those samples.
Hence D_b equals 8.23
